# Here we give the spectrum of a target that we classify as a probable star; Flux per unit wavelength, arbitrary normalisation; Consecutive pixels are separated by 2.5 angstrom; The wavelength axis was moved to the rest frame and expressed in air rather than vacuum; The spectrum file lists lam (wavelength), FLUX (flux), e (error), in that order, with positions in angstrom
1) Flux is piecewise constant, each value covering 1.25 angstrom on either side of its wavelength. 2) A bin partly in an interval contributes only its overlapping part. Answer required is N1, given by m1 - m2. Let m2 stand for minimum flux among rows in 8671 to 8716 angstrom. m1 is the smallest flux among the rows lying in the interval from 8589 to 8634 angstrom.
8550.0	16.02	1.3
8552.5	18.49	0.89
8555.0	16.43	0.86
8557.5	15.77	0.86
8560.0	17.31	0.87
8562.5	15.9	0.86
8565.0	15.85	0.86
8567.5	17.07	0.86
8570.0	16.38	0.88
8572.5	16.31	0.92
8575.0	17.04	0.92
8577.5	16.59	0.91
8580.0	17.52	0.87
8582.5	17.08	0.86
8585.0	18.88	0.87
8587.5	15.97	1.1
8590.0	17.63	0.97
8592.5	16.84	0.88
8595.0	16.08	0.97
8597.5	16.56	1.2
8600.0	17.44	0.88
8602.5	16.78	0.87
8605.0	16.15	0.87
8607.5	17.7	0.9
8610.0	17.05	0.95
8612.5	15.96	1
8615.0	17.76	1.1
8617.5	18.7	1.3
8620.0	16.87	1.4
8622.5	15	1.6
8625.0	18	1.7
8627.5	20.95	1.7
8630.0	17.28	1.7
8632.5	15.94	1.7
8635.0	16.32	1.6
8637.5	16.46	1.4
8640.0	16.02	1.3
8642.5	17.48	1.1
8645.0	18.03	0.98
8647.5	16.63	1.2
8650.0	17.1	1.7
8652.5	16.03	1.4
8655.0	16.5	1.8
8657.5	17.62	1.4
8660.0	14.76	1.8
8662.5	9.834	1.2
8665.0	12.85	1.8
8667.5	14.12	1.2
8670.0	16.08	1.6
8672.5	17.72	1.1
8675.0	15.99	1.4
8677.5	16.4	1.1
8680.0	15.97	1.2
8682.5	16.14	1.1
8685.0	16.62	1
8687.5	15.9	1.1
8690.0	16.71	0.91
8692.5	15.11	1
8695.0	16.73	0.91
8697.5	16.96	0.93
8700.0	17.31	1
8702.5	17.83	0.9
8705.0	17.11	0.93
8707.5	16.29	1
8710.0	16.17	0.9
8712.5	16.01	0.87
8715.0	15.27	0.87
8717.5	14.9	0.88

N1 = 0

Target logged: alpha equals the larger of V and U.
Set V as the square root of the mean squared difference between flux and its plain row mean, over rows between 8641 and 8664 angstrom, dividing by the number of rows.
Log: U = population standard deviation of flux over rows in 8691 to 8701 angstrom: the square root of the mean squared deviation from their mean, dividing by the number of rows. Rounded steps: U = 0.84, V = 2.37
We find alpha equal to 2.37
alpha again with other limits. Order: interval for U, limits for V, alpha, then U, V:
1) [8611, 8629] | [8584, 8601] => 1.80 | 1.80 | 0.94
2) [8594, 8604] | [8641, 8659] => 0.65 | 0.49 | 0.65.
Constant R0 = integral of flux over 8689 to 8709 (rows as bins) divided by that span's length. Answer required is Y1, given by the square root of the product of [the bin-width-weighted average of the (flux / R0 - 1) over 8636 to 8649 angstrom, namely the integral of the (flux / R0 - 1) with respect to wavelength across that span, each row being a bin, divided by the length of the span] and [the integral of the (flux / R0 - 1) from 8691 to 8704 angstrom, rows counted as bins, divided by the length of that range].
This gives 0.005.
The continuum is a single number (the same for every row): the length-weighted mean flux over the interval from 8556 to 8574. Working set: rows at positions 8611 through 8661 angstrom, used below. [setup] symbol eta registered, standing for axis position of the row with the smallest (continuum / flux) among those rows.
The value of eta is 8627.5 angstrom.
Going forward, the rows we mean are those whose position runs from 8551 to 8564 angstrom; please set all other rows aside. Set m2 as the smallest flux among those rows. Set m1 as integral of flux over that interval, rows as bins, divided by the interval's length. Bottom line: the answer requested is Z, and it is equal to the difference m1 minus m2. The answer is 1.0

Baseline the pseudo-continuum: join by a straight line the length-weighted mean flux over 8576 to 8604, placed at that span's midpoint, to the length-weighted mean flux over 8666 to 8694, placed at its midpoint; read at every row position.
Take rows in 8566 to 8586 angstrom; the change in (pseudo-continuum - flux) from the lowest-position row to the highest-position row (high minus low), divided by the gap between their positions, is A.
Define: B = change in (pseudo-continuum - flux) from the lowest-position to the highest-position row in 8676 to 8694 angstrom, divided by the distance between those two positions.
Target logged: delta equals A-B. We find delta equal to -0.19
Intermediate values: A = -0.11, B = 0.08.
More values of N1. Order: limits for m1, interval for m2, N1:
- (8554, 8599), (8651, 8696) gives 6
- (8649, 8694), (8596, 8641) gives -5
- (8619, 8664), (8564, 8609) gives -6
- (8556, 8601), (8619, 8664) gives 6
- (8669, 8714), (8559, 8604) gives -1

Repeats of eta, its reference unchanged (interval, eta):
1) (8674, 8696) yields 8695.0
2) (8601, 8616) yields 8615.0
